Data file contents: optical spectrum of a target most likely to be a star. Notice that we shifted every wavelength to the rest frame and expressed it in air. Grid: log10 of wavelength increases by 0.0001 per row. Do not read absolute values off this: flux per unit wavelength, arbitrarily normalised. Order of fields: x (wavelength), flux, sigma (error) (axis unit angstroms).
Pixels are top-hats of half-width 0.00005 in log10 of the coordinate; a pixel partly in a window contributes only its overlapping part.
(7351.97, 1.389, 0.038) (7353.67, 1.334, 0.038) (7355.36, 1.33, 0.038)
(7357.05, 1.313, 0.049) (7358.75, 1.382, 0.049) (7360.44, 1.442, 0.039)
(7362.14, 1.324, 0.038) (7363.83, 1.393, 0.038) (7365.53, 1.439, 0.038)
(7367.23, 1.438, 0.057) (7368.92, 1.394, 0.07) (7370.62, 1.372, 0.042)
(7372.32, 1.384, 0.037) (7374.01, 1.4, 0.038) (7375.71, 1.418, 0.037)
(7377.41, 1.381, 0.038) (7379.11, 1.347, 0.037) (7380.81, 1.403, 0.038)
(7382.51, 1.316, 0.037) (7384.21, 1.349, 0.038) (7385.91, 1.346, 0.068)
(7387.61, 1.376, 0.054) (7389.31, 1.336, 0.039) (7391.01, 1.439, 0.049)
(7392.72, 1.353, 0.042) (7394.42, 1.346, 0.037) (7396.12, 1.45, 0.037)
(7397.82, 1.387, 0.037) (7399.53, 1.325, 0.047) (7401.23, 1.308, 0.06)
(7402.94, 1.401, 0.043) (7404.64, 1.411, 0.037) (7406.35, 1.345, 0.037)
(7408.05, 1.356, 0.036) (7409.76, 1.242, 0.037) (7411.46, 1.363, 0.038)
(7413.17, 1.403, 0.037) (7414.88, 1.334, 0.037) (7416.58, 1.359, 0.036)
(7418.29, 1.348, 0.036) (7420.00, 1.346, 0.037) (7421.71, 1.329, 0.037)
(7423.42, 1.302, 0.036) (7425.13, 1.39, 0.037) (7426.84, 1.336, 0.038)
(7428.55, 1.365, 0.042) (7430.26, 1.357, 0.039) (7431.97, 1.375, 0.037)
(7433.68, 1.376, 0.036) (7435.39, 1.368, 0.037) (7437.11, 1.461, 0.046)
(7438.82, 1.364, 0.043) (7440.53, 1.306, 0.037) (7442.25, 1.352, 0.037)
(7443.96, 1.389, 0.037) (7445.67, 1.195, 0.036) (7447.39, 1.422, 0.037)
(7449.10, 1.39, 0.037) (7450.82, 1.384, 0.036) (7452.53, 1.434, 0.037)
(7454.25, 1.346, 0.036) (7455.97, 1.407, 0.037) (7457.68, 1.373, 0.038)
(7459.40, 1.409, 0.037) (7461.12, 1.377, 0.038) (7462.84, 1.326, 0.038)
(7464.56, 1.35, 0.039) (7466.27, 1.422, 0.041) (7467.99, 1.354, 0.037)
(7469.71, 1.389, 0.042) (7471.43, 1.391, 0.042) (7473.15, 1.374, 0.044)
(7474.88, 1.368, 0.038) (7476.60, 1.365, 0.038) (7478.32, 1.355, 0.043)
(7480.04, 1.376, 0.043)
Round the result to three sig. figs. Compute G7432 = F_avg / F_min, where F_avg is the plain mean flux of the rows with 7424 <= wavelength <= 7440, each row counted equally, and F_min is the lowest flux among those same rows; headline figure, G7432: 1.03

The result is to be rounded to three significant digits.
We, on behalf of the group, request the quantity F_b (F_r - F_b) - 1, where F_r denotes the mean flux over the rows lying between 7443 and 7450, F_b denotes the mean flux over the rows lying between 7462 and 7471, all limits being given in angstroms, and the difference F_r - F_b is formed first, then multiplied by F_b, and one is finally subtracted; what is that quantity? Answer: -1.03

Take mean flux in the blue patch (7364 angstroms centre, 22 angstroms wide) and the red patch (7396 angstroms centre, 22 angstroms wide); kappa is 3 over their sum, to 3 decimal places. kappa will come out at 1.090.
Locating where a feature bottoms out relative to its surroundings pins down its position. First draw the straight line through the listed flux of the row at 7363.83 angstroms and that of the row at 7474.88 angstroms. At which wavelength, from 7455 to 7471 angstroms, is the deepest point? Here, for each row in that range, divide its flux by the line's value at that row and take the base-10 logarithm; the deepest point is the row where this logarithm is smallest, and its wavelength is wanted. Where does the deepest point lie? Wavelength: 7462.84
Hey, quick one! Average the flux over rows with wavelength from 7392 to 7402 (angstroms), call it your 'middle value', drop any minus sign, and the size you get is 1.36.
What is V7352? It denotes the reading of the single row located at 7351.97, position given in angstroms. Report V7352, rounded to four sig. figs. 1.389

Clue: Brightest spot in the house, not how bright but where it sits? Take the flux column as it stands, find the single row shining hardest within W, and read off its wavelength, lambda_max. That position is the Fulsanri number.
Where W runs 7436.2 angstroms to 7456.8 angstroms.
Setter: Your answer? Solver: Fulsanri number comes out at 7437.11 angstroms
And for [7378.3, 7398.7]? 7396.12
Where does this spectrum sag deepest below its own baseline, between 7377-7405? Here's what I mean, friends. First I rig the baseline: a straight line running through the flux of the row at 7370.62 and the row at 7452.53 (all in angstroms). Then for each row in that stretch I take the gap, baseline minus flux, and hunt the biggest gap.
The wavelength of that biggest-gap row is 7401.23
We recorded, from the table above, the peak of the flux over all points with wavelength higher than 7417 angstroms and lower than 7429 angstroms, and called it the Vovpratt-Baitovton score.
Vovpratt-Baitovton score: 1.39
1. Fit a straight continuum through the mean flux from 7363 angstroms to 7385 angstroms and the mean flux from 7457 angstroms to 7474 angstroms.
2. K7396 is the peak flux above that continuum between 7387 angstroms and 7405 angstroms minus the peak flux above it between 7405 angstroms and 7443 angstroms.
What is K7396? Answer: -0.016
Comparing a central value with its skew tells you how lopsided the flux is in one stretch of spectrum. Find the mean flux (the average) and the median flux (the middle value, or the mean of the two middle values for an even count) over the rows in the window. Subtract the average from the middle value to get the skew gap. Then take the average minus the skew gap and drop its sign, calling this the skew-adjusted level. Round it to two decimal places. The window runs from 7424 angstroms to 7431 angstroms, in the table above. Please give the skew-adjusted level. 1.36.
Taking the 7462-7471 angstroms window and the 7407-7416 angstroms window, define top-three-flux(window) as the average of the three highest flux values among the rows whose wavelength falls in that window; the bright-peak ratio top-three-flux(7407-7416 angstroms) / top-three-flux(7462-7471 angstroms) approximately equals 0.99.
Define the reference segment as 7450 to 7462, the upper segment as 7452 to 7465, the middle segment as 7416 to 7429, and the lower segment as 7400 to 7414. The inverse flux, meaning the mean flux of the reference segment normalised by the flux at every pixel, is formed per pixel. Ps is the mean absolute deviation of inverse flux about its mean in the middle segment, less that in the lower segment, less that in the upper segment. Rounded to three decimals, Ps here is -0.039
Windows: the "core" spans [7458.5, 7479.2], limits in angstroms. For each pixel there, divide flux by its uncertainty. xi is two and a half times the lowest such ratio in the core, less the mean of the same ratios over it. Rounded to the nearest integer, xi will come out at 43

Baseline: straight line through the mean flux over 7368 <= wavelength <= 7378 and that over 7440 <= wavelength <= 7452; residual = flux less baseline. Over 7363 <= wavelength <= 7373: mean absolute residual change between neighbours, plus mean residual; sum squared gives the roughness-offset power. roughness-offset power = 0.0011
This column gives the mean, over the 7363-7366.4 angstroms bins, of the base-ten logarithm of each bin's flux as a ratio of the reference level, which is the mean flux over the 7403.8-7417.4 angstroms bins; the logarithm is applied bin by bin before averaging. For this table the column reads 0.020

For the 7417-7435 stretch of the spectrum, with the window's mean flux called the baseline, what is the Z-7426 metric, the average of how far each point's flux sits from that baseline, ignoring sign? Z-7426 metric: 0.0202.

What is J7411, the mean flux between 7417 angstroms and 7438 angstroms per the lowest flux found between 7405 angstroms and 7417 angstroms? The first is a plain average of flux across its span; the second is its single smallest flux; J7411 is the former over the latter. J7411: 1.10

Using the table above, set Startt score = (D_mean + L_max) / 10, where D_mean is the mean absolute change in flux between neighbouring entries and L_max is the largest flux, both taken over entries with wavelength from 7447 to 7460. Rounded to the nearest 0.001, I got 0.148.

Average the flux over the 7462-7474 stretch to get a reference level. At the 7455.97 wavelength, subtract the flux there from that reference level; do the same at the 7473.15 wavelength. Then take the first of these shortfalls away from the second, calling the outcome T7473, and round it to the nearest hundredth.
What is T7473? 0.03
